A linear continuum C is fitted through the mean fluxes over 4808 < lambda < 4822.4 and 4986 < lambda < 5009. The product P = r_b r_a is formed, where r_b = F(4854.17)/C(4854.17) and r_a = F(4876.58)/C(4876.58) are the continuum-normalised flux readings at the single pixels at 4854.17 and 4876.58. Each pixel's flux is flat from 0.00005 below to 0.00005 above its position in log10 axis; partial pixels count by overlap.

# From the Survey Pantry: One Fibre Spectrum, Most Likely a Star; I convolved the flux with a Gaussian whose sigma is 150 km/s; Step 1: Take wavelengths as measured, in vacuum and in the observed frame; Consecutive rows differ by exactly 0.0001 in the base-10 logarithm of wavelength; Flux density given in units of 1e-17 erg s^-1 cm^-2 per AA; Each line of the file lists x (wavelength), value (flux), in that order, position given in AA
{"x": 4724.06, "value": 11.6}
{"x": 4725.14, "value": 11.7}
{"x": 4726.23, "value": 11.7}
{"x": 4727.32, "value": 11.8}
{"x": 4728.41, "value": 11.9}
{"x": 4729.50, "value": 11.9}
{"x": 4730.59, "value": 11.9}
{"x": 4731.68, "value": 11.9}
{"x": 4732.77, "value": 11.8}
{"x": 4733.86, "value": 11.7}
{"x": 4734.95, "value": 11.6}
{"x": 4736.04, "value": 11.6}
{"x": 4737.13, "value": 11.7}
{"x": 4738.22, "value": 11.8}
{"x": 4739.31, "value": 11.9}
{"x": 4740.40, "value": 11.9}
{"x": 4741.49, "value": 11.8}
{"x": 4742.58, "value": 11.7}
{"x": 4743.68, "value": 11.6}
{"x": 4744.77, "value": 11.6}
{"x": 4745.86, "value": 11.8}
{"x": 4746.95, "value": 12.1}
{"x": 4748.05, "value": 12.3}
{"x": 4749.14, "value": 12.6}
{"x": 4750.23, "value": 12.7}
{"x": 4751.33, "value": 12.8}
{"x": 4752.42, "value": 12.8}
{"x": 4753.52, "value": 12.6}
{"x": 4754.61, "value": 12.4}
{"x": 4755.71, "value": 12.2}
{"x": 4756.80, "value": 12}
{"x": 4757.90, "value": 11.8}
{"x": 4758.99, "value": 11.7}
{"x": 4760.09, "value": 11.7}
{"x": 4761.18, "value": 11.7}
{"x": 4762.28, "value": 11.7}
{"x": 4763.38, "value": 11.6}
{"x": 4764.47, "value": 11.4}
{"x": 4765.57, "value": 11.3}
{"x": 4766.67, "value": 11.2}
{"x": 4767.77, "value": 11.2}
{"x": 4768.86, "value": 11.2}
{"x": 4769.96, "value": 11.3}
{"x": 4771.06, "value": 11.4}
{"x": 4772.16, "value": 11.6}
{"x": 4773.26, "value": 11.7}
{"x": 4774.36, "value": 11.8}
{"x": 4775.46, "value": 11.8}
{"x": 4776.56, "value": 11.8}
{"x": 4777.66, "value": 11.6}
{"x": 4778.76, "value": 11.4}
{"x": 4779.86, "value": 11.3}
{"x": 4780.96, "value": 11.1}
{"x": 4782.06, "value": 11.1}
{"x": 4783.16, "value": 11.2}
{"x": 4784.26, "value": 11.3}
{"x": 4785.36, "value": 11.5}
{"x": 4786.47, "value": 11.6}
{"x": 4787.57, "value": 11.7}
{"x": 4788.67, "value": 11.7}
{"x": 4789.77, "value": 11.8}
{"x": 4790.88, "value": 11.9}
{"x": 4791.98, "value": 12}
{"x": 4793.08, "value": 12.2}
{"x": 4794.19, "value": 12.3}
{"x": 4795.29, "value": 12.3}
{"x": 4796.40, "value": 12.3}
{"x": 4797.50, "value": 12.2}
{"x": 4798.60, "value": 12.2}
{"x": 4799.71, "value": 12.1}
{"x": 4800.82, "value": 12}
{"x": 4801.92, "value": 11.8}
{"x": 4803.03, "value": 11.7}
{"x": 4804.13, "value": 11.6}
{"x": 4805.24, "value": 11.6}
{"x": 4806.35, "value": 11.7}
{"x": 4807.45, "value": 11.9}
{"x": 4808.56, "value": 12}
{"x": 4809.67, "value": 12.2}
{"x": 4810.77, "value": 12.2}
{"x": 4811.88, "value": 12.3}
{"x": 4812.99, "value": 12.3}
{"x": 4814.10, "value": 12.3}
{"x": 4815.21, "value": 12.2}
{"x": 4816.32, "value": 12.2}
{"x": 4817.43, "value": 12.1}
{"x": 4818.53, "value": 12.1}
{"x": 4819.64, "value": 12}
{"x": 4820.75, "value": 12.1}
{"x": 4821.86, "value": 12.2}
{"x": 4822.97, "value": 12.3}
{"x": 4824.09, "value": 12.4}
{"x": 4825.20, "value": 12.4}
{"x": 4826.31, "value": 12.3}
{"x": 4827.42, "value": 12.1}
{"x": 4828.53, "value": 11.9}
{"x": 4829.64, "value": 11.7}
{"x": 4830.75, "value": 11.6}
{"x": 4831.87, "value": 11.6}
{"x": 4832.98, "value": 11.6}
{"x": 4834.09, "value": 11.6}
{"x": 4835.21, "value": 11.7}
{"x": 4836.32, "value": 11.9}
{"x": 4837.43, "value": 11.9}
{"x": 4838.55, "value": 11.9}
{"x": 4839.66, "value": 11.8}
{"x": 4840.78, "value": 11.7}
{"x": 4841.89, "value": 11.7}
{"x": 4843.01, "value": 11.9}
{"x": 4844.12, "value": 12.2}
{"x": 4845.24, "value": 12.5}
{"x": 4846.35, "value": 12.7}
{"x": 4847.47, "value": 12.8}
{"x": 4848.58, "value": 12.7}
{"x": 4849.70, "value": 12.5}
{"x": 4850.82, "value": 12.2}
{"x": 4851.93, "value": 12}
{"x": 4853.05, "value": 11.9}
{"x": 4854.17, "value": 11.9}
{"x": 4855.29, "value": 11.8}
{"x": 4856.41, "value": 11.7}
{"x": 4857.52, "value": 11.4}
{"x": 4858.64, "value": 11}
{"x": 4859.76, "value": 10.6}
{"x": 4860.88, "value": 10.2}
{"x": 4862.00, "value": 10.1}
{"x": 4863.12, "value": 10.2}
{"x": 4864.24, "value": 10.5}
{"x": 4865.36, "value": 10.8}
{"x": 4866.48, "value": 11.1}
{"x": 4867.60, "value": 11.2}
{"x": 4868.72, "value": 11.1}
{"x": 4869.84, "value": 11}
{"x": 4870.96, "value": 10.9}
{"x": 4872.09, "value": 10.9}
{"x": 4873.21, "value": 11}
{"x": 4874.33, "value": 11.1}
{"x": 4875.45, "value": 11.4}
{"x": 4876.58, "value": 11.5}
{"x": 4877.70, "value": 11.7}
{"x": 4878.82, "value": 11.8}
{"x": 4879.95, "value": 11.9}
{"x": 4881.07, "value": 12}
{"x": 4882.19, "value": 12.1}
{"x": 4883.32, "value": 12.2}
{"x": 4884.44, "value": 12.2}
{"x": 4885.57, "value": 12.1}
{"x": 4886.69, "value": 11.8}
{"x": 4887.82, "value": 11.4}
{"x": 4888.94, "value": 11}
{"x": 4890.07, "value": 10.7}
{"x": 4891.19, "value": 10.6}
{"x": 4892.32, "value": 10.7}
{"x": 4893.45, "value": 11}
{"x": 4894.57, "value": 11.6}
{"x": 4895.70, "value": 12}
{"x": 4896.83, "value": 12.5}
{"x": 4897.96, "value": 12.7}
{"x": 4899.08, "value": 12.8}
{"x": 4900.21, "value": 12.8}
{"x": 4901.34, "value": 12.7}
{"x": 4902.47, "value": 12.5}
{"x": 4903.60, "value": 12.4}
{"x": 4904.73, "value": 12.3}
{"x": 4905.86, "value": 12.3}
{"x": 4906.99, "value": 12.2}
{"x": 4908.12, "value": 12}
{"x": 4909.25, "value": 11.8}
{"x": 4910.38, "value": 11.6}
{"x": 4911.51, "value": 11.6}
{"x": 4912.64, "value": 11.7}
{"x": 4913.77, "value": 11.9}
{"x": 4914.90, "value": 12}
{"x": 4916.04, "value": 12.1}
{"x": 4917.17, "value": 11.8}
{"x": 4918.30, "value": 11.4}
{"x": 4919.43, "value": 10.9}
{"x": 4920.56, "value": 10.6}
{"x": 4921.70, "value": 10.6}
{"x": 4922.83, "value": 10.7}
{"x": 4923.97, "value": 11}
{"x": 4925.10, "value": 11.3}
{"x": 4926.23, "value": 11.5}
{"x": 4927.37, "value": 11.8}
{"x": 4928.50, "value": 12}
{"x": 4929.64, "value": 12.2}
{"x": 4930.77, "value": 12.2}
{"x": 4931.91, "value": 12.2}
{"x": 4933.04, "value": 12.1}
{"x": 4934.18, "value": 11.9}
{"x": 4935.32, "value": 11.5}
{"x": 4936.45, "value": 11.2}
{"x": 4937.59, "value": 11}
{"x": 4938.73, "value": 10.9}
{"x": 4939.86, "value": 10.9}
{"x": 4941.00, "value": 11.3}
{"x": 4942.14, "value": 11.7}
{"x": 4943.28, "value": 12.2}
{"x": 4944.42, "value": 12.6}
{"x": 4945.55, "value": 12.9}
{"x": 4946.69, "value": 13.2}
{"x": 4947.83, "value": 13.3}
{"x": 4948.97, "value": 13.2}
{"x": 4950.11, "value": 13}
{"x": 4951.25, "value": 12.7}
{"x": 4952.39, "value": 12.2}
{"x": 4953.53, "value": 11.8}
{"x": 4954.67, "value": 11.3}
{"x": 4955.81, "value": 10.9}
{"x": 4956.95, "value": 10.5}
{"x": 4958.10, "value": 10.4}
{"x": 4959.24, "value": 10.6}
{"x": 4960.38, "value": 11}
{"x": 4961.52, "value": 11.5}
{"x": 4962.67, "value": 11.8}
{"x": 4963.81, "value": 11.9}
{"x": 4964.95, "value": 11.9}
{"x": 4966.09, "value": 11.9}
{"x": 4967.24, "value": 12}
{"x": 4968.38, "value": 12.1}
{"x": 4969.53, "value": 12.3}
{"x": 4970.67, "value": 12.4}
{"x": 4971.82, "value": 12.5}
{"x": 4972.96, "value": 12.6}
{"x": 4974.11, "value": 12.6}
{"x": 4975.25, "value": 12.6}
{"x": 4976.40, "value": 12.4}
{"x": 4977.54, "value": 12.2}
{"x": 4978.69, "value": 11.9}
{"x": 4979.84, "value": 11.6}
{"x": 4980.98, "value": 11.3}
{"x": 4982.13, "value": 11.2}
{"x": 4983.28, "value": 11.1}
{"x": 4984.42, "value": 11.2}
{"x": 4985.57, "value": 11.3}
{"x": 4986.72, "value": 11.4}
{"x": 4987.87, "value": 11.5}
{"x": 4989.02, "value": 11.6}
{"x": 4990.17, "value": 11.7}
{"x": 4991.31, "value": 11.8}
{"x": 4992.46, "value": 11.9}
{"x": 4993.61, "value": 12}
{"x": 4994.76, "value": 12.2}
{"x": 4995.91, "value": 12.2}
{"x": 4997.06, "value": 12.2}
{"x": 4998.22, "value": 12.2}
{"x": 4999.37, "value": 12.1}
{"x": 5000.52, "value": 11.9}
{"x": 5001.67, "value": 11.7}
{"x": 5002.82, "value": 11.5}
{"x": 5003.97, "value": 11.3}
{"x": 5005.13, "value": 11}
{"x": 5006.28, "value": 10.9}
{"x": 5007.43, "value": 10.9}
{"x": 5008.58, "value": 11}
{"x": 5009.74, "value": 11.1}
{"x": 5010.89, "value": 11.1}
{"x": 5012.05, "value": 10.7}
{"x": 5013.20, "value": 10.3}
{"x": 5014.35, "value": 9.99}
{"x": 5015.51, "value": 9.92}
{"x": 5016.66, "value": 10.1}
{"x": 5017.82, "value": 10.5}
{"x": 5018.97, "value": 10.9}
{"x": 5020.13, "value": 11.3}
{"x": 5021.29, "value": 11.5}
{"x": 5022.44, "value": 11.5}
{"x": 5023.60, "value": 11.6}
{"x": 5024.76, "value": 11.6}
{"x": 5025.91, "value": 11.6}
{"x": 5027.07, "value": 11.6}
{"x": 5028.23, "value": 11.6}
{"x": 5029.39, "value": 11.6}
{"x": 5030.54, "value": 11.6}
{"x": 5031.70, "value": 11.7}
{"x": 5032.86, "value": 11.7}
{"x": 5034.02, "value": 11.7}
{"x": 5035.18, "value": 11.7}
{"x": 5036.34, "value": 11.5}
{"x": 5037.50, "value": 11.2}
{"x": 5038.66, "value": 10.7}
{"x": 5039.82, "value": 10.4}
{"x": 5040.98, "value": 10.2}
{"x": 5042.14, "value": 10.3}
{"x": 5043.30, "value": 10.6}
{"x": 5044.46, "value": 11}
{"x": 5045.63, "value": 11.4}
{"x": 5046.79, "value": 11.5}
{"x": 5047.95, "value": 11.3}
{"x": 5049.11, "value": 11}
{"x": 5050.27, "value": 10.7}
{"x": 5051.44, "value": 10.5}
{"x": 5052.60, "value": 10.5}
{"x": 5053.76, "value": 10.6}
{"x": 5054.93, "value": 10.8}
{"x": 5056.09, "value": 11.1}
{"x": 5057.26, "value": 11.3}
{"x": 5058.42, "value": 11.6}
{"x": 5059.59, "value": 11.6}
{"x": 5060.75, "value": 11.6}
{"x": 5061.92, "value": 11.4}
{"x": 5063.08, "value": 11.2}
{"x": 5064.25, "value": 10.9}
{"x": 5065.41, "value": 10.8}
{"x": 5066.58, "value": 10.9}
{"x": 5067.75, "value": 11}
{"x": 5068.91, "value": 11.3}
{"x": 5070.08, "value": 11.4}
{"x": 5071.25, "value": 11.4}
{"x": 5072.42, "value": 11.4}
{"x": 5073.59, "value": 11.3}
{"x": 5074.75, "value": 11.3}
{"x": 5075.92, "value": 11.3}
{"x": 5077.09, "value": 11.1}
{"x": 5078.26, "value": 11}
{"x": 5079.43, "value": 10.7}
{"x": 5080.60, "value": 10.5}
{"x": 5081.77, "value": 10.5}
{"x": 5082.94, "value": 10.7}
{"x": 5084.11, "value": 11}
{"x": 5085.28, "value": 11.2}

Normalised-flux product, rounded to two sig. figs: 0.95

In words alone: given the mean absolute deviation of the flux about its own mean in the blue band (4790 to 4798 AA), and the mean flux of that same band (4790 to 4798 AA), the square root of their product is 1.2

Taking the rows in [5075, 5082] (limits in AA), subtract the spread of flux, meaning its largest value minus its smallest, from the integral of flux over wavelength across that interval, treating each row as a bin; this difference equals 75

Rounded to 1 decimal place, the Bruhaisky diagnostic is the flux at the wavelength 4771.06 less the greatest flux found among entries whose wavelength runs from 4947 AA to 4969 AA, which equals -1.9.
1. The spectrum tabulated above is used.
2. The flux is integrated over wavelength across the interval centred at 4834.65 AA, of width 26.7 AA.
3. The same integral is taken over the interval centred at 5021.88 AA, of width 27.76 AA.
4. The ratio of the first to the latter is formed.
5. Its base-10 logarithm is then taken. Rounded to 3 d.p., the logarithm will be 0.015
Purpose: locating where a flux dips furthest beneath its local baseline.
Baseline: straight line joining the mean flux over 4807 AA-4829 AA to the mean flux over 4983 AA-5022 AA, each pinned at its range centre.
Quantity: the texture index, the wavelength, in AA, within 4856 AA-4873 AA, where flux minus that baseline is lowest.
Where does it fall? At 4862.00 AA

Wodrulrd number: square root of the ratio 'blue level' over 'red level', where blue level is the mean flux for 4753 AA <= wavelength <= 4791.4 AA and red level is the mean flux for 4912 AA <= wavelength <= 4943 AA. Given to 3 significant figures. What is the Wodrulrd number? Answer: 1.00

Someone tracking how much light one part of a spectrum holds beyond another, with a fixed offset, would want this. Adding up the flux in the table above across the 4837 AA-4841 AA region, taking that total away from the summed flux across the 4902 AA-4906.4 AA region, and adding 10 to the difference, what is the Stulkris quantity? 12.2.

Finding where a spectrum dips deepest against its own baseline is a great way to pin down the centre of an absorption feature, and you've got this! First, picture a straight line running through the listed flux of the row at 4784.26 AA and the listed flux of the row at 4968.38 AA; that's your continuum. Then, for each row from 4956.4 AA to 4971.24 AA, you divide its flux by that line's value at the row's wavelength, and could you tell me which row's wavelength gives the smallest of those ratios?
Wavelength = 4958.10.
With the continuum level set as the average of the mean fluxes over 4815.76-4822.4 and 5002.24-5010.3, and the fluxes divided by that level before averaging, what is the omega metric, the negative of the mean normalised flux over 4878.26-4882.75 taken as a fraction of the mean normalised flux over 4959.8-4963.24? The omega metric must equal -1.05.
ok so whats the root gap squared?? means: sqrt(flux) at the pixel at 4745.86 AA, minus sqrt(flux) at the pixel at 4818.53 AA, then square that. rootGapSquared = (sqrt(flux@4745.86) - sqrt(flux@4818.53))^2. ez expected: 0.0019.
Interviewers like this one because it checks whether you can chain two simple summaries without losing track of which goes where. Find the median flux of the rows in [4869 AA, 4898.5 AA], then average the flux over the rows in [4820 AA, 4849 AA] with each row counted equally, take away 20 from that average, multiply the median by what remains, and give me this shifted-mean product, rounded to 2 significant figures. -92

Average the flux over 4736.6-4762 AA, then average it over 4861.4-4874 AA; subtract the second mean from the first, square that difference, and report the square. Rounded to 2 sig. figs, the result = 1.6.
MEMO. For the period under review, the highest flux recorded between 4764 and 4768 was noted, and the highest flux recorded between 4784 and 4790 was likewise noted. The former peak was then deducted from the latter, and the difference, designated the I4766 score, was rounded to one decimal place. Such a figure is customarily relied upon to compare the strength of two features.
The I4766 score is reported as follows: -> 0.4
